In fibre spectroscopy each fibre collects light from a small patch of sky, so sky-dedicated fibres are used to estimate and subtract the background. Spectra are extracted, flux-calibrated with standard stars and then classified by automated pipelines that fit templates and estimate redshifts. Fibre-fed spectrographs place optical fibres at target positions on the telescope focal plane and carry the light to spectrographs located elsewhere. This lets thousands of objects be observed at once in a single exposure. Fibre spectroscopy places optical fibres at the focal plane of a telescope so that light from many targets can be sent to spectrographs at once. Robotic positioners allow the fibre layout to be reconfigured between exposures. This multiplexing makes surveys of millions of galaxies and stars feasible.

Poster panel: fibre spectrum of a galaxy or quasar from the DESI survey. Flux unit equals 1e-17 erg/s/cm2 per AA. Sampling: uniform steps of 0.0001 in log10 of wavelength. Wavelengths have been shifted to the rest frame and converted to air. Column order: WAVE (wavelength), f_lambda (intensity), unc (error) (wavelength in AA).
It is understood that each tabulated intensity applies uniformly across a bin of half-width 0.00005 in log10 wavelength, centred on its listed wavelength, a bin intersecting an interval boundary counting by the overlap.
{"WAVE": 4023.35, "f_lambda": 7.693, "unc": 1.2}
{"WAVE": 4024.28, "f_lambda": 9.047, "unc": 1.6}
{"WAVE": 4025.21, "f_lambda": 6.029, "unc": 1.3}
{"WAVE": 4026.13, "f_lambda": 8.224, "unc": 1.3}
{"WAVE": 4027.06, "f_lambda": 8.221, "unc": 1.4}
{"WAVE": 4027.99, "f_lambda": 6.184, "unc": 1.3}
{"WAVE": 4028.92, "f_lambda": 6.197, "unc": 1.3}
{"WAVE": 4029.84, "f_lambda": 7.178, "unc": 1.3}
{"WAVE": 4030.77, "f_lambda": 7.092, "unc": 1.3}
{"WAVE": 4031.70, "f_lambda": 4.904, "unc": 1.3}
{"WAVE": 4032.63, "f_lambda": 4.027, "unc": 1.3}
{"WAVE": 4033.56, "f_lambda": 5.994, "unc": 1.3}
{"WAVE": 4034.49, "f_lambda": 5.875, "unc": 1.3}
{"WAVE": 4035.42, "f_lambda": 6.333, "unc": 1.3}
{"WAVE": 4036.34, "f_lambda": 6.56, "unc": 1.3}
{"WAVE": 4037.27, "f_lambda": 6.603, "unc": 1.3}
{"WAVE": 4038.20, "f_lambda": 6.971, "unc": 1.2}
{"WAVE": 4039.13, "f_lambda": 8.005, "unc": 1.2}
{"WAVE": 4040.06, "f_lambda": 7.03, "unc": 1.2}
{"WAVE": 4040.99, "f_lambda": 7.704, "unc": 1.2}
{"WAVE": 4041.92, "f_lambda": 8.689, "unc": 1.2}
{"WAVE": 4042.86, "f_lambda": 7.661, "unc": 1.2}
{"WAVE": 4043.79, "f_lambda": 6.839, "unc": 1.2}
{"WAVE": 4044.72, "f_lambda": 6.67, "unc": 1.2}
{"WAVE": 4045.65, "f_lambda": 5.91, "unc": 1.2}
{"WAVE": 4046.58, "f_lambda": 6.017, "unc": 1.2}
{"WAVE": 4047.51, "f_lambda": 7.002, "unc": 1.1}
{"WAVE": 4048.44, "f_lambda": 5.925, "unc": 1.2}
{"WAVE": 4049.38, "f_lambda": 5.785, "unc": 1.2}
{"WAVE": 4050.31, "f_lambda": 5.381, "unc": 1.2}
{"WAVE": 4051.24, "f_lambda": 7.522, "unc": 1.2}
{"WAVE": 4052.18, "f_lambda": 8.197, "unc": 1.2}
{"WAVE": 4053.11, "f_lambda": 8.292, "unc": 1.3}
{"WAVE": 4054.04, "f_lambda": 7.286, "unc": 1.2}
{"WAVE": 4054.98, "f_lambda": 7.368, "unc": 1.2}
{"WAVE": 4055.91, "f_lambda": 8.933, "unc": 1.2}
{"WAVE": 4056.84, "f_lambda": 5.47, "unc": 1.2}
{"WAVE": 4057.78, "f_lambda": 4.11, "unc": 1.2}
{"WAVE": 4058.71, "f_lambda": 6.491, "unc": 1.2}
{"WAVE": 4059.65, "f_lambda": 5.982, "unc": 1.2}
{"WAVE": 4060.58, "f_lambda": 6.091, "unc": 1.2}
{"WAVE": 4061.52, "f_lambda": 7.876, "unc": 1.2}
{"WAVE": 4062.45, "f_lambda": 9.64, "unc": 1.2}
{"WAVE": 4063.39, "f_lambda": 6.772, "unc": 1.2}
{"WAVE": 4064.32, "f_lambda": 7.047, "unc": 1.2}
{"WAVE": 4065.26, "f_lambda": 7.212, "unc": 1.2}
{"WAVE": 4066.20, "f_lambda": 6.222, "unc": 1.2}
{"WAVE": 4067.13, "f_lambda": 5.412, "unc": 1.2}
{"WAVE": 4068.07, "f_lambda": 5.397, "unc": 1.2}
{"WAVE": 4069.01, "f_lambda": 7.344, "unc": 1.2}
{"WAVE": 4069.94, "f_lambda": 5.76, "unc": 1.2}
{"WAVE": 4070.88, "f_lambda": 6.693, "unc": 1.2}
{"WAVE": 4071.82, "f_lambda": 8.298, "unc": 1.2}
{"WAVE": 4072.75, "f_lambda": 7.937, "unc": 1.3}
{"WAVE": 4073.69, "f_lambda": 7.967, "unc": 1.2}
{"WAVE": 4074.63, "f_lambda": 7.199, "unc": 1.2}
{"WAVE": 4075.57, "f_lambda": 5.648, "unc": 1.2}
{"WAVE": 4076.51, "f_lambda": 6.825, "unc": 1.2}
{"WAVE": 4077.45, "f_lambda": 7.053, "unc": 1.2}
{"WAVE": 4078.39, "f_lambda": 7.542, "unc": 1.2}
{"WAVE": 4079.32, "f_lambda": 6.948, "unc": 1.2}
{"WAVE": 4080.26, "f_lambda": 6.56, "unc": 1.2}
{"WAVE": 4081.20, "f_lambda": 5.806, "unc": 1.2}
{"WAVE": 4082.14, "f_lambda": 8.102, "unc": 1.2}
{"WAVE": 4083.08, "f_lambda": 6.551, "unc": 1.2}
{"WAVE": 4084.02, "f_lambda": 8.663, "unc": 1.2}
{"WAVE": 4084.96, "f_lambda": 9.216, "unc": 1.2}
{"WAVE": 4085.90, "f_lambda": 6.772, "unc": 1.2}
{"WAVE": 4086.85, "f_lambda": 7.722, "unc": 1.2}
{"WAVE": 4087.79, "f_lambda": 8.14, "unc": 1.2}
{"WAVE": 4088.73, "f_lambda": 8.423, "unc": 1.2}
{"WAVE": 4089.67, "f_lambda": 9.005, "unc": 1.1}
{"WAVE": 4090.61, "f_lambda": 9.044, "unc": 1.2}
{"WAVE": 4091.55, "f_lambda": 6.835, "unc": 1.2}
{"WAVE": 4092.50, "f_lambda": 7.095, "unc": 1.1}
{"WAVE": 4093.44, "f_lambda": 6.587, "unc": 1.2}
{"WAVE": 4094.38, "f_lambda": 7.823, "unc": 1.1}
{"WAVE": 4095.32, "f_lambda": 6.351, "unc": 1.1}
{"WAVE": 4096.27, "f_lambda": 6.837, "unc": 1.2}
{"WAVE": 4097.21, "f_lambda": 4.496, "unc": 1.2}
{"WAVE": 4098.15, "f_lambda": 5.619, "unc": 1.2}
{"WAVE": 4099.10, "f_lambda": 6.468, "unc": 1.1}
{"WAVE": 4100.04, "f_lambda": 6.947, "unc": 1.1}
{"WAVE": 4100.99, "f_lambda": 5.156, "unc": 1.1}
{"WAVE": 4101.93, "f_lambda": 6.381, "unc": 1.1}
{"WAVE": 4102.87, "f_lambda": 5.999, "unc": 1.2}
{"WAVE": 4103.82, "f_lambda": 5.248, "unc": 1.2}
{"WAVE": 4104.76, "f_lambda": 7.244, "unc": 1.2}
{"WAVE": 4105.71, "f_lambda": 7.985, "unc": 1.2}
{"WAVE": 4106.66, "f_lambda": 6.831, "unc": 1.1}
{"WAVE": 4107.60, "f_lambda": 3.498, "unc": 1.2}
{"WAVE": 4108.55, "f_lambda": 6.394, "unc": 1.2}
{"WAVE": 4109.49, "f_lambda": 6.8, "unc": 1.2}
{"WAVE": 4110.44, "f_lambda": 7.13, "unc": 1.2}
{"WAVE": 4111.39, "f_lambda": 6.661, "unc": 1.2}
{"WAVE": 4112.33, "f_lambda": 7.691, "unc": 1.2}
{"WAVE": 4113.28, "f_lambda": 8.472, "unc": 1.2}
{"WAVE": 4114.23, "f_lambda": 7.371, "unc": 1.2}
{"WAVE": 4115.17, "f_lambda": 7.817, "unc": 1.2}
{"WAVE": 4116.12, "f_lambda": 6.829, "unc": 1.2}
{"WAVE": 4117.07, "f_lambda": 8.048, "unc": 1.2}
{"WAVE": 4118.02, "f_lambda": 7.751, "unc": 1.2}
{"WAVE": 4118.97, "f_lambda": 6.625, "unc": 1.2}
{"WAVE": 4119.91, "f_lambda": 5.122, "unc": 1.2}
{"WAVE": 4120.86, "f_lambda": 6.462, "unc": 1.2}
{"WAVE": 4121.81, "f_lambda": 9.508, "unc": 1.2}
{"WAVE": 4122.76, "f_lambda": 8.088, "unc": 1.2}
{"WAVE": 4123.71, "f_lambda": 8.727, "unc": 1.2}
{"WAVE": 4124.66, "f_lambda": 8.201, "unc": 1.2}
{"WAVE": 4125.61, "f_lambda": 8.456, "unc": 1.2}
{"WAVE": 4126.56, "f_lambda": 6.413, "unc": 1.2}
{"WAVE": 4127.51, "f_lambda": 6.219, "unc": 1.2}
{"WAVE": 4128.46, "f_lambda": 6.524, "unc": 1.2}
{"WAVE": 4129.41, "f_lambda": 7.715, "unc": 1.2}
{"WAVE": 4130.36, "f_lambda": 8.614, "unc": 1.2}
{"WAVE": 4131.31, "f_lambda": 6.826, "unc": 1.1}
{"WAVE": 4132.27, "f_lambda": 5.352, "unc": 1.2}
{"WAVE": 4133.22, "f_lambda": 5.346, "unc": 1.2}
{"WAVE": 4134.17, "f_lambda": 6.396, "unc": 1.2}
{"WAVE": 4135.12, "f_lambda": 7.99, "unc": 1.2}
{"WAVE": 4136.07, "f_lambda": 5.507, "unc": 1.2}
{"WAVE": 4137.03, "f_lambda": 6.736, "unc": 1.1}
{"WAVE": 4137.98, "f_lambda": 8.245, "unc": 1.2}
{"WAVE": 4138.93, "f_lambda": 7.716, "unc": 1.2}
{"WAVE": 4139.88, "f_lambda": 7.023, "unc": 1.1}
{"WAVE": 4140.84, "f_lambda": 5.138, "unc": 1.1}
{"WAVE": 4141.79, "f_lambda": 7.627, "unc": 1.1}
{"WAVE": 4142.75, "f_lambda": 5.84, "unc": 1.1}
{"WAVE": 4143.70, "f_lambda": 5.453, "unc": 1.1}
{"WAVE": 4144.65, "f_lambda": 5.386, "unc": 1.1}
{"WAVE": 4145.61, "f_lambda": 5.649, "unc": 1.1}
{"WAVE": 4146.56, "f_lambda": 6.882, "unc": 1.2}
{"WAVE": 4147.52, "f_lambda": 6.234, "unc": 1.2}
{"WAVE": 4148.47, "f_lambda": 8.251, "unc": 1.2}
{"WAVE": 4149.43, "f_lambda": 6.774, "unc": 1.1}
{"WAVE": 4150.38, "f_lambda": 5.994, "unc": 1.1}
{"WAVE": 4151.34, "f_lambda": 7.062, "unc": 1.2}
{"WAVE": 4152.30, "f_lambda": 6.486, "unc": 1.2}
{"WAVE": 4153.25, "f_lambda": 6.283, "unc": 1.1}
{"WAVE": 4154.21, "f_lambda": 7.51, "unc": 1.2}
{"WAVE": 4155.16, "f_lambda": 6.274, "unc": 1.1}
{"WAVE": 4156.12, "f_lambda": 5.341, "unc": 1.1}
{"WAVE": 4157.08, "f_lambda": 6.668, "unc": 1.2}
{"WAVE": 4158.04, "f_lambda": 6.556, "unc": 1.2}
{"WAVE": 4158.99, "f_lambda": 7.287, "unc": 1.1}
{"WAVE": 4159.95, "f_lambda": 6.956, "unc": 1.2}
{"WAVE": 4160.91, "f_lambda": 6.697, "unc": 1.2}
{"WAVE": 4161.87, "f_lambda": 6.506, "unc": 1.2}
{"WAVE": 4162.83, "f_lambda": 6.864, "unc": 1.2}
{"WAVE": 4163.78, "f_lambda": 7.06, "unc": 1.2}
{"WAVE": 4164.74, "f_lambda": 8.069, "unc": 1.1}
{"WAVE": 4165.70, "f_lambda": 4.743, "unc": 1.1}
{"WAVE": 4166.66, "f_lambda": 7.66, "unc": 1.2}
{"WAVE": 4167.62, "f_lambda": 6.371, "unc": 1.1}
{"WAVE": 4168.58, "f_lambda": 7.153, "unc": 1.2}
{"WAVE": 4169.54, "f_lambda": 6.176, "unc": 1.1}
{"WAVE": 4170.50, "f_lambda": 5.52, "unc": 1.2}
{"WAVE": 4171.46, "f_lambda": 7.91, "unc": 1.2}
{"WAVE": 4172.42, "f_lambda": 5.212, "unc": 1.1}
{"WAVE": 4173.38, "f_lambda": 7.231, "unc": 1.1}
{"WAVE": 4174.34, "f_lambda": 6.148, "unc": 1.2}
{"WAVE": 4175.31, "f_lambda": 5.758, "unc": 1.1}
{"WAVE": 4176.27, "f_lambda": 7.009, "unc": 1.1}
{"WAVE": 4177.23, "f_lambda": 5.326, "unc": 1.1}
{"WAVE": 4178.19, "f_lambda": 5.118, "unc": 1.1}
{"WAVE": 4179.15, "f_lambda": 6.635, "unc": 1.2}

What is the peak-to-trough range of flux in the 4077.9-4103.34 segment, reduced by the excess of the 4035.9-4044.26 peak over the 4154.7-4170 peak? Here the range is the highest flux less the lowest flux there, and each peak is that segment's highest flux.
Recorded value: 4.1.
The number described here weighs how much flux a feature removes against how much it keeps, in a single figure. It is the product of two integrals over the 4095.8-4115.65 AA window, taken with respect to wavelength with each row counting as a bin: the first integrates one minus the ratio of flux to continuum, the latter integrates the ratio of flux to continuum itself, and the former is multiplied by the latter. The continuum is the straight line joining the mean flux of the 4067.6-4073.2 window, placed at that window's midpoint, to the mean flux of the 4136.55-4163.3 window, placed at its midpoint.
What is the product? 14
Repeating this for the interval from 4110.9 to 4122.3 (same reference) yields -13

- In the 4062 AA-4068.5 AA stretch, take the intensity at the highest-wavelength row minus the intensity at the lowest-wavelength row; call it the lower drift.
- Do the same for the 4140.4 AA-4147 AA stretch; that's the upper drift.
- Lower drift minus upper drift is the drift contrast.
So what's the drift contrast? -6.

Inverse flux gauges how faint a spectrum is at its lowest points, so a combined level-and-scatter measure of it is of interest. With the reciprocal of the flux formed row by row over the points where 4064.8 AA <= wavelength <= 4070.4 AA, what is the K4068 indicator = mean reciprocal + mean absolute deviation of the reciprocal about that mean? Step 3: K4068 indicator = 0.181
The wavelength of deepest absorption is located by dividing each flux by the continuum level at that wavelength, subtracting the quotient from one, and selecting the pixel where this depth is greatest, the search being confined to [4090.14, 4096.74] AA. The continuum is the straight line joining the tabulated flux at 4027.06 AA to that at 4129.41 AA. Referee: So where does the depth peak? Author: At 4095.32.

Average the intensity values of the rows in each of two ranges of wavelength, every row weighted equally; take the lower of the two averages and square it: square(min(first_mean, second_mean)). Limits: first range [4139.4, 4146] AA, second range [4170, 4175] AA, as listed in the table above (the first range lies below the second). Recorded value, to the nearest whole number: 36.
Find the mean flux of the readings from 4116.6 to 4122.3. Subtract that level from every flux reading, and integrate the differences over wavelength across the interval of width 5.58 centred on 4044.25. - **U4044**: -2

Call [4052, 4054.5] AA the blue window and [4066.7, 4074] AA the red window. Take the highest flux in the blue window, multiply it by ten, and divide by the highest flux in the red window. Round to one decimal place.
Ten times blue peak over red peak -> 10.0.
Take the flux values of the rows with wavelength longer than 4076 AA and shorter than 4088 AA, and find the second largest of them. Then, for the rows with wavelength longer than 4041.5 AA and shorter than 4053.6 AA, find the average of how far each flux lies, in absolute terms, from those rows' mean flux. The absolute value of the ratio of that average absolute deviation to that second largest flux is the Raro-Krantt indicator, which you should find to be 0.104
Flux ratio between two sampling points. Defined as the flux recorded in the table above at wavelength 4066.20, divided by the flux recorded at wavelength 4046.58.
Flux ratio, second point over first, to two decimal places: 1.03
